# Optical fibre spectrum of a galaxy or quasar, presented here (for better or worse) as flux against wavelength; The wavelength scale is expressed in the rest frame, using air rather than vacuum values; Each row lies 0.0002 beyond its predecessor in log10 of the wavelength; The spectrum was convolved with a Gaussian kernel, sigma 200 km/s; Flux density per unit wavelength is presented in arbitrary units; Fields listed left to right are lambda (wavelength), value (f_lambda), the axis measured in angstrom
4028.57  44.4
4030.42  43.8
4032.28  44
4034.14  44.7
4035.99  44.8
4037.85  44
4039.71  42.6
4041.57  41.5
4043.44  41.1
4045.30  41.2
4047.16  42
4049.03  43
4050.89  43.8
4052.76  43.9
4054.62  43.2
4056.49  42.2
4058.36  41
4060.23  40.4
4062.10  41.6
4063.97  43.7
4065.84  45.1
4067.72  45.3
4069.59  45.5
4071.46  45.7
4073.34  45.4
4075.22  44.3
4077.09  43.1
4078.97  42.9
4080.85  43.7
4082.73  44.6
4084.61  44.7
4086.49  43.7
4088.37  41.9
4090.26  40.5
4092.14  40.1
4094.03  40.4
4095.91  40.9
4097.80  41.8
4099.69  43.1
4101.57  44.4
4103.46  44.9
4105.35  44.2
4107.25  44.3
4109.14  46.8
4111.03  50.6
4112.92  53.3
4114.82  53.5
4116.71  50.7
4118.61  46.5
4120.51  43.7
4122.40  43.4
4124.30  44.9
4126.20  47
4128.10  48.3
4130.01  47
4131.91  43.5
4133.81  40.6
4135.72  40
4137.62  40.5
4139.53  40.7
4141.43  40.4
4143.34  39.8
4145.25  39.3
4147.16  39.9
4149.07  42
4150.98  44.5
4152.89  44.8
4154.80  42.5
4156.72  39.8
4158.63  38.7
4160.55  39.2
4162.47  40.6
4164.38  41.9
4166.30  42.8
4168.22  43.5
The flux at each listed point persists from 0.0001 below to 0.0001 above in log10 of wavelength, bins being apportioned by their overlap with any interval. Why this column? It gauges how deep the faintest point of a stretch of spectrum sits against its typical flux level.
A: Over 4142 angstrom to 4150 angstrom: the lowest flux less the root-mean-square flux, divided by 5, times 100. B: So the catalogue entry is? -19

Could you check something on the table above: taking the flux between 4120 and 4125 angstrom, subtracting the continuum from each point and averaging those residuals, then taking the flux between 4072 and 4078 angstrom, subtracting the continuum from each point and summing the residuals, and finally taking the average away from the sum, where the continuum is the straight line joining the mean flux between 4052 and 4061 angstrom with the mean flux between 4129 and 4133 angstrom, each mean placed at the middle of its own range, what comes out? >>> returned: 5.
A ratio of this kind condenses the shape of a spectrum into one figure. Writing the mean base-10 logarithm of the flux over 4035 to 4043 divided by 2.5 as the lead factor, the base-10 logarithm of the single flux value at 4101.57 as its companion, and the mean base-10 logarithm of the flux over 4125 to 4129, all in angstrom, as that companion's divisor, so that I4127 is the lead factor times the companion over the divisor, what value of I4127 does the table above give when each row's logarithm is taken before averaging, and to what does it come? 0.642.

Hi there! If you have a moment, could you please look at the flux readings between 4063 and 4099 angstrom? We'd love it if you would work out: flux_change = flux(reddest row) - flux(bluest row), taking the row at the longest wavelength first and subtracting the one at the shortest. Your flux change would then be -2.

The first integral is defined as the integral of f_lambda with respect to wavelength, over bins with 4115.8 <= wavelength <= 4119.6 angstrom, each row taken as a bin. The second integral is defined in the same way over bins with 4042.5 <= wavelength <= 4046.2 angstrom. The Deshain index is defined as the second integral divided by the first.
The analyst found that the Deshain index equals 0.83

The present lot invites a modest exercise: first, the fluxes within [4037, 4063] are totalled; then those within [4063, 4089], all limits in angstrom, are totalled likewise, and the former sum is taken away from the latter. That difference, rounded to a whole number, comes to 28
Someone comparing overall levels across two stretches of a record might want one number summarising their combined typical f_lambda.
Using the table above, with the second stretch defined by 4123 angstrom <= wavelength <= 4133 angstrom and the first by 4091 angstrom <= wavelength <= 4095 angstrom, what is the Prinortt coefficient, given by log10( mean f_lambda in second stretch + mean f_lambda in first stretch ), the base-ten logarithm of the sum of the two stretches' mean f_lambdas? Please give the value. 1.94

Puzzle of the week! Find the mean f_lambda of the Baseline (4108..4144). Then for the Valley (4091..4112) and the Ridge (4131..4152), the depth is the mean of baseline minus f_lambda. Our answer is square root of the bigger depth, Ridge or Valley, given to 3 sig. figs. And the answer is 2.08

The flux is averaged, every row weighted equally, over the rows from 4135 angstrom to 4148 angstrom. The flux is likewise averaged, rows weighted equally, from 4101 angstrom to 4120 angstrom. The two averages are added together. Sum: 88.0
